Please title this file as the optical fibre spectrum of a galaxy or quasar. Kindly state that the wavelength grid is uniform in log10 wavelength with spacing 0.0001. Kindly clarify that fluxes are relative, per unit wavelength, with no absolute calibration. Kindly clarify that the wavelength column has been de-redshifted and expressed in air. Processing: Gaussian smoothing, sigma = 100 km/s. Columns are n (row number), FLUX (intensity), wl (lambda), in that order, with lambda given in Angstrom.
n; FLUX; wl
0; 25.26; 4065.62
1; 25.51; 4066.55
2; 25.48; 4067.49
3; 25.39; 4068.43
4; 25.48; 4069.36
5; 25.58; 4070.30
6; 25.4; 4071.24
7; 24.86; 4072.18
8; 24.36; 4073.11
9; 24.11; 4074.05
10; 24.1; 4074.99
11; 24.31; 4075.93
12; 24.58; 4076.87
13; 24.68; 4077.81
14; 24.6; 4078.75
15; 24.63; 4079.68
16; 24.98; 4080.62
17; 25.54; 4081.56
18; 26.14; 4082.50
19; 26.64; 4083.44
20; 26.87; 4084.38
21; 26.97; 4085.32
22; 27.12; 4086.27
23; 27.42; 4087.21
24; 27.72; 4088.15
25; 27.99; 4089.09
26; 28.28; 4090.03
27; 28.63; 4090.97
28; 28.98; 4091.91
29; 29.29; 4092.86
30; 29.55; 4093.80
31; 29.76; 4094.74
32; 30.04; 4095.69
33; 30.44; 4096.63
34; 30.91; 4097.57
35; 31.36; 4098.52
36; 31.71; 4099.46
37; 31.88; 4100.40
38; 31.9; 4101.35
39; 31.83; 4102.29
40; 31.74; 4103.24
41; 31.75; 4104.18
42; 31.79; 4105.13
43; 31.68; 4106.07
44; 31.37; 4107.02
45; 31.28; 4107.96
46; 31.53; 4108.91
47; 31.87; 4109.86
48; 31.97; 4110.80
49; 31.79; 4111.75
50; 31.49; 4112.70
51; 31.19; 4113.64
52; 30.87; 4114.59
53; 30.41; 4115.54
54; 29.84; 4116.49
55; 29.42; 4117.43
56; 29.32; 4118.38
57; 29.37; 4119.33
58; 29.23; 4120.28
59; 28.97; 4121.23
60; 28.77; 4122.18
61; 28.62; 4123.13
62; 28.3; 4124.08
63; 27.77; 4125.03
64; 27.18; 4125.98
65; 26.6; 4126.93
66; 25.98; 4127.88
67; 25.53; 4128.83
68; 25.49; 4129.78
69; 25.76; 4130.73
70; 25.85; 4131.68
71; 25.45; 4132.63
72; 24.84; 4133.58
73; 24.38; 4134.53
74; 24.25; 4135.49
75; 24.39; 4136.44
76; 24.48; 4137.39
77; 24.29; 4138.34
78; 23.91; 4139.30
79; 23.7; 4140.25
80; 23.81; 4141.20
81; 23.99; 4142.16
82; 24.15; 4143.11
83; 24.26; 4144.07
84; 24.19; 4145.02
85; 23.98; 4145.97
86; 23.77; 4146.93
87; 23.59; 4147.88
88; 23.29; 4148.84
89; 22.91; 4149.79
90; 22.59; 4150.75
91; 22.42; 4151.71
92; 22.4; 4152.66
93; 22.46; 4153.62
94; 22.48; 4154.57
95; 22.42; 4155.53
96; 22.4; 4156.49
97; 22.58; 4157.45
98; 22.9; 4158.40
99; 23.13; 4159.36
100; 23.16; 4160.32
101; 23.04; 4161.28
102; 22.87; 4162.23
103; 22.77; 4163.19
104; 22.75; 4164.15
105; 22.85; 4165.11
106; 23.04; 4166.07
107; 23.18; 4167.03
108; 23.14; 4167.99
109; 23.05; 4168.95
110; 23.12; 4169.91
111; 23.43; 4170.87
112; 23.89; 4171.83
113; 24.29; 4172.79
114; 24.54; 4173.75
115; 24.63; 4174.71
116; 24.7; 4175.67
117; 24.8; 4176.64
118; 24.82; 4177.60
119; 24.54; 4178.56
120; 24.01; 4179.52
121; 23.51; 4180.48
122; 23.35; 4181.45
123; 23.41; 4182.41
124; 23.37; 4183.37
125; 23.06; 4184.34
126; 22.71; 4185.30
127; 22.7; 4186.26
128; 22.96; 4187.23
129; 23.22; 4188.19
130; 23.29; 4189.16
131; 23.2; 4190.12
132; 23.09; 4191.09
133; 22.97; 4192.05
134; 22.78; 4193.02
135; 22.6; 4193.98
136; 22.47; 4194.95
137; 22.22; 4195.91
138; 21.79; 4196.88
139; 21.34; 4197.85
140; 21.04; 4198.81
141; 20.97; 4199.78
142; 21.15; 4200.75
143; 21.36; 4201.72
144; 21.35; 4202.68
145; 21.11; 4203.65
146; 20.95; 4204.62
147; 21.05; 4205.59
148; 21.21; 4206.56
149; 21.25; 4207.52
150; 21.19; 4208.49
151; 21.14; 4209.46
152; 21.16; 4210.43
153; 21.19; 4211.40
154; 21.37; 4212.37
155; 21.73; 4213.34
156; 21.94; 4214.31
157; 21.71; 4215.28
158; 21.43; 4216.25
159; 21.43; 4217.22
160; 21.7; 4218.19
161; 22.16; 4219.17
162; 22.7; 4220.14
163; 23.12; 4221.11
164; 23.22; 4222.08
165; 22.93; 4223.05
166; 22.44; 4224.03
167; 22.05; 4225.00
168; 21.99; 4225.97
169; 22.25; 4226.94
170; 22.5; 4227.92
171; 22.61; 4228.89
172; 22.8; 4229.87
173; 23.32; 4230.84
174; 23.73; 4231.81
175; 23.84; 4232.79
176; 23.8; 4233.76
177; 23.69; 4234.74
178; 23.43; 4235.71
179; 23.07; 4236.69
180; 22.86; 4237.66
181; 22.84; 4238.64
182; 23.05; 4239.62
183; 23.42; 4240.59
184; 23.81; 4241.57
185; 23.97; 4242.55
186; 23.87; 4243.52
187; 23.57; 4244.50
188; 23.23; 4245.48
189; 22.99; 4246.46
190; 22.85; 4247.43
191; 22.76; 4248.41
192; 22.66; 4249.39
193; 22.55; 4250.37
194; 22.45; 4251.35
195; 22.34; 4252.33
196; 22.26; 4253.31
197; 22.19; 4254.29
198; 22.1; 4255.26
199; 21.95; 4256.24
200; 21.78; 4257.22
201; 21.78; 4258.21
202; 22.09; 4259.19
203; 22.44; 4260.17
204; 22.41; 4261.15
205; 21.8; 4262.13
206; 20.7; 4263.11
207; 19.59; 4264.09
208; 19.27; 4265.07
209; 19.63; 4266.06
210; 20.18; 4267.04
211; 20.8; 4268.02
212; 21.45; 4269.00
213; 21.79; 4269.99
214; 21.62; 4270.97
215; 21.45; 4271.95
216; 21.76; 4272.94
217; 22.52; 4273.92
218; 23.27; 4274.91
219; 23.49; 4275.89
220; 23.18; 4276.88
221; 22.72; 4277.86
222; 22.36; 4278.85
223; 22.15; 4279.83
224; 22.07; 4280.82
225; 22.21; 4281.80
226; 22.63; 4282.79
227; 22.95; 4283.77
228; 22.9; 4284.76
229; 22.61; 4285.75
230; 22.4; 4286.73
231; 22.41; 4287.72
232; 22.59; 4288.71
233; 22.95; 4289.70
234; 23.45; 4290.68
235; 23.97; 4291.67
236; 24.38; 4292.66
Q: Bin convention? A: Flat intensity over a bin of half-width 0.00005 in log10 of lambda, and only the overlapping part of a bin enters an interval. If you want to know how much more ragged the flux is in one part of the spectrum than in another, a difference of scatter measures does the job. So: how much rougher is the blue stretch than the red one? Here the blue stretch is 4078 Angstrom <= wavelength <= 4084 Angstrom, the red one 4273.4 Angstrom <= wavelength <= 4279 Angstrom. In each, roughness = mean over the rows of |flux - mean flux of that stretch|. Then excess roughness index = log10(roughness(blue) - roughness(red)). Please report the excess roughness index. -0.53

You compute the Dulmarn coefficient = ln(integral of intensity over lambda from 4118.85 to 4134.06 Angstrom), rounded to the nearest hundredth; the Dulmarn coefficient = 6.02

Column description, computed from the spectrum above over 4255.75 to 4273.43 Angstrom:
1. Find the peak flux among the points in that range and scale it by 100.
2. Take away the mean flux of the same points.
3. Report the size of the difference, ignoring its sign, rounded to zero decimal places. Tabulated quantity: 2223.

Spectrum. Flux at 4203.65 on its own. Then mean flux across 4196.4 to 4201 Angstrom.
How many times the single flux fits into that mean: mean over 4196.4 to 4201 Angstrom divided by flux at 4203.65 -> 1.01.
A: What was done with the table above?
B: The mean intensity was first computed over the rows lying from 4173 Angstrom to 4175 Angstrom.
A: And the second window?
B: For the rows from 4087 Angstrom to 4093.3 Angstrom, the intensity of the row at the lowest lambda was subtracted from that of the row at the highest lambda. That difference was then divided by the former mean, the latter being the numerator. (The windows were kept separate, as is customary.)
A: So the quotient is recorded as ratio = 0.08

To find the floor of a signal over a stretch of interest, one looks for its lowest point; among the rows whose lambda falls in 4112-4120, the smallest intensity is 29.32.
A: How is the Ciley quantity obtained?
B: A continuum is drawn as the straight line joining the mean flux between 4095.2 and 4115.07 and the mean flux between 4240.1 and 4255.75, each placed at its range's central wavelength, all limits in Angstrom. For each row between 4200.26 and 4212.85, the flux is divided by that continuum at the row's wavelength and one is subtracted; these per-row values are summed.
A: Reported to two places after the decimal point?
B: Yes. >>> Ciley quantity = -2.16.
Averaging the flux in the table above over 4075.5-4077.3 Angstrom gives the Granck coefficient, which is 24.4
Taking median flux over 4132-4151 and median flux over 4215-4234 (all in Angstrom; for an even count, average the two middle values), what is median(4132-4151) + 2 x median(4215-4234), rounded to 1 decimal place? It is 69.2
